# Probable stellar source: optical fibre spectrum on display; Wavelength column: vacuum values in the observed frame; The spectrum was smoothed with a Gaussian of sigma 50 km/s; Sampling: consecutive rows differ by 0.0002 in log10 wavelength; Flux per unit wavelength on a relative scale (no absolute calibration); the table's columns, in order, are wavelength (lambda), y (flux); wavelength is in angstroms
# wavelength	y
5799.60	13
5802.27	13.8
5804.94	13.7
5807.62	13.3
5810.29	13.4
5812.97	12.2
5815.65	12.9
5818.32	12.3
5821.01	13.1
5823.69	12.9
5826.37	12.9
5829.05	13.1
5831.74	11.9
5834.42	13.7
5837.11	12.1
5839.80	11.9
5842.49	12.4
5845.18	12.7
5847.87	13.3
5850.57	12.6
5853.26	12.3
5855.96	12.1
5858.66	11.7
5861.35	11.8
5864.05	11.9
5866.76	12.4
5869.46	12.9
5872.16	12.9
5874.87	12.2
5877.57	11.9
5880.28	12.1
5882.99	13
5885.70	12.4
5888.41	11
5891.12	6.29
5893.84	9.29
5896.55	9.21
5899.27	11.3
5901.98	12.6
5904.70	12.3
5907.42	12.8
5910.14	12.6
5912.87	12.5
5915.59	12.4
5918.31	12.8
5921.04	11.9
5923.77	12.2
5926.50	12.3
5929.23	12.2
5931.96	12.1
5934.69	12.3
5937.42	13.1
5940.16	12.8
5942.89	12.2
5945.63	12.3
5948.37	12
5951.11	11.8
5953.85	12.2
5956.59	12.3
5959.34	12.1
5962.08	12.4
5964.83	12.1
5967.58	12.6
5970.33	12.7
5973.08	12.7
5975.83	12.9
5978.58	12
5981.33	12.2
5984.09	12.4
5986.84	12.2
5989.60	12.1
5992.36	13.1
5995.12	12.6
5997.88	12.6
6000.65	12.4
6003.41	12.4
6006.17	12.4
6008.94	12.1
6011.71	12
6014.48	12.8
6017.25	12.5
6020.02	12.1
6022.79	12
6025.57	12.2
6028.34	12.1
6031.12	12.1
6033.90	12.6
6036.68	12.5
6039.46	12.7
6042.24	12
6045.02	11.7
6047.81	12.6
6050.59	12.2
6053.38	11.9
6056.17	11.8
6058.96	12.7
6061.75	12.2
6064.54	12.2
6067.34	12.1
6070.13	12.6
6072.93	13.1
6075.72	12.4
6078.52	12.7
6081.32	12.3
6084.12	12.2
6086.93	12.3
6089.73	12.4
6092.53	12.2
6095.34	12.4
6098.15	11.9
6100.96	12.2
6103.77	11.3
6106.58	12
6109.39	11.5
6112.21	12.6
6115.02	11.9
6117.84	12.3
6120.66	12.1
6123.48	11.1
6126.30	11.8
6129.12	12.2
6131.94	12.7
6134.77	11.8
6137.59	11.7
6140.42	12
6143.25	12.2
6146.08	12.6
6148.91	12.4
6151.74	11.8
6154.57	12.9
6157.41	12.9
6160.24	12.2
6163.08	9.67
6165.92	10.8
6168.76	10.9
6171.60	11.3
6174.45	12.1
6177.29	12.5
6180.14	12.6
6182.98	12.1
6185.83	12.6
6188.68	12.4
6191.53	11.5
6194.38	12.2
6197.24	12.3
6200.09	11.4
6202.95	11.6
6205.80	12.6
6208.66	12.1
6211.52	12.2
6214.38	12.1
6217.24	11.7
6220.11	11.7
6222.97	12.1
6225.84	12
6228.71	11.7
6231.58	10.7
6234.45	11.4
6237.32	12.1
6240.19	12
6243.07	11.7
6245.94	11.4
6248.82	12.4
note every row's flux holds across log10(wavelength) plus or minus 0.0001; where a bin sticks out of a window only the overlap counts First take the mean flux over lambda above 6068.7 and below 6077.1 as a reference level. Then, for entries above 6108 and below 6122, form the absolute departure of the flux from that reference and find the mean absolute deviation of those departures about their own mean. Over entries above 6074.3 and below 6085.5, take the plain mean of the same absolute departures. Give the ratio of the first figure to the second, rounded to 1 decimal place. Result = 1.0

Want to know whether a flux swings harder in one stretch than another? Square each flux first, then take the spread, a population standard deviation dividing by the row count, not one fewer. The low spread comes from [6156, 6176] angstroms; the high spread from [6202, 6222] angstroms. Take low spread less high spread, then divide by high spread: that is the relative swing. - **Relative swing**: 1.8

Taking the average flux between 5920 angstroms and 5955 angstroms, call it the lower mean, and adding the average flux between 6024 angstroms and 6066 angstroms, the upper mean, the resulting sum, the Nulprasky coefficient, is 24.5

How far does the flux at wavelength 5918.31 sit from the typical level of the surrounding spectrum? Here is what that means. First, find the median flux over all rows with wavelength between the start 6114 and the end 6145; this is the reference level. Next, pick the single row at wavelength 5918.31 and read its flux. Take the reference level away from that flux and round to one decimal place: 0.8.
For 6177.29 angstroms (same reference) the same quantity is 0.5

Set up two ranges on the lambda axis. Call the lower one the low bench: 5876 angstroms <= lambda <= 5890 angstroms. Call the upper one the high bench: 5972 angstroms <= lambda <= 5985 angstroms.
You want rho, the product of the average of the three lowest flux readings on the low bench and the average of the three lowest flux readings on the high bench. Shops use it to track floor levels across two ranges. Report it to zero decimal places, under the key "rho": 142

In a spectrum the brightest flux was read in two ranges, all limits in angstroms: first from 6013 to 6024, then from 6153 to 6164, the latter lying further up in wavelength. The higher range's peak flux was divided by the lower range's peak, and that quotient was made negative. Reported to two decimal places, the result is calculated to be -1.01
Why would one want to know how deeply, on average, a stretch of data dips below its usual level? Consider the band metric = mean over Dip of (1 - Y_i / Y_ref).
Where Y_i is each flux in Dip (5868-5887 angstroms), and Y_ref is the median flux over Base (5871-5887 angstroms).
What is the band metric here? -0.015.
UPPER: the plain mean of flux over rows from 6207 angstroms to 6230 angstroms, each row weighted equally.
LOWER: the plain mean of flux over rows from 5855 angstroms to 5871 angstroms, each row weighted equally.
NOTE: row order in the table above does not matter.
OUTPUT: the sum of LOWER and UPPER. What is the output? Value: 24.1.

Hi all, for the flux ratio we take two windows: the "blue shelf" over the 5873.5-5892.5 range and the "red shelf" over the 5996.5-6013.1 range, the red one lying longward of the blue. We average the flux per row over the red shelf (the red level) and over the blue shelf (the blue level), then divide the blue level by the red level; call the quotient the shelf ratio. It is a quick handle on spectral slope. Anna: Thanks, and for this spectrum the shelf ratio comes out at 0.915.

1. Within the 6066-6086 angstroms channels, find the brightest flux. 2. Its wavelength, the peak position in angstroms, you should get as 6072.93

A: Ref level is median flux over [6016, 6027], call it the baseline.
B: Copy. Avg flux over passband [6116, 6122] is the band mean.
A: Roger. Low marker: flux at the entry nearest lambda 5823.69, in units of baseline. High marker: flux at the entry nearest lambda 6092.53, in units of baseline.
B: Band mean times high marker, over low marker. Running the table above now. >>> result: 11.5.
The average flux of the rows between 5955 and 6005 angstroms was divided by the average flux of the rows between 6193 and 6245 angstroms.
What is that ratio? 1.05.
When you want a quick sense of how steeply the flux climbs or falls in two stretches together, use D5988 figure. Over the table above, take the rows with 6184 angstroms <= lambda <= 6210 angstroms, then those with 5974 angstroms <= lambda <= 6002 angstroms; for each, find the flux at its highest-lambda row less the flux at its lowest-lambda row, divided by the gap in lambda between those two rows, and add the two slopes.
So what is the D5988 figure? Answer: -0.042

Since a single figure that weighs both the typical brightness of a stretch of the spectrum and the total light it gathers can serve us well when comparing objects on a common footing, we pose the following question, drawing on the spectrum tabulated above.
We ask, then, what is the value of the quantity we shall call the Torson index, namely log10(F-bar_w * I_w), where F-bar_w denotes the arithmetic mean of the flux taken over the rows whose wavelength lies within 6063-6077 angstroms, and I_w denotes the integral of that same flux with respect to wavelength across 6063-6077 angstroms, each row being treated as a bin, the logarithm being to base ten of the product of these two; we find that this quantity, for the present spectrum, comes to 3.34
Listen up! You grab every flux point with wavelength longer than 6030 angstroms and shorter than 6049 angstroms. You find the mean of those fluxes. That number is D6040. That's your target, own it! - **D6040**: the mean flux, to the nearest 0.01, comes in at 12.31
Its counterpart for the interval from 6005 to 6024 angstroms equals 12.27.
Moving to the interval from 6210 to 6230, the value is 11.93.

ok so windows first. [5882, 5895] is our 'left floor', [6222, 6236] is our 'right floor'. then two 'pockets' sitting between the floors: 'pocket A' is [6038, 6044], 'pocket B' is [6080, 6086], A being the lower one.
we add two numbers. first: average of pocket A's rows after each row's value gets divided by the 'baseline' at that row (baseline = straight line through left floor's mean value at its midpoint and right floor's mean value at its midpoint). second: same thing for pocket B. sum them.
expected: 2.24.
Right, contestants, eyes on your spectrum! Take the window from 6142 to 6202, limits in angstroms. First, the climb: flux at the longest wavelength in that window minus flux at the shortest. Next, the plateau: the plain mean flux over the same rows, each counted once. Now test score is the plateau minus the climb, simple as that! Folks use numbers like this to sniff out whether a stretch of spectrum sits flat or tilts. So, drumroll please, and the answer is 12.8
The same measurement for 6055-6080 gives 11.5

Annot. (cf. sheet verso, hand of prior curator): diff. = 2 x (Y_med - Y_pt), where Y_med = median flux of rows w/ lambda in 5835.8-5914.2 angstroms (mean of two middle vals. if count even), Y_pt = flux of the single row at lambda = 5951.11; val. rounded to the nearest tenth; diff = 1.0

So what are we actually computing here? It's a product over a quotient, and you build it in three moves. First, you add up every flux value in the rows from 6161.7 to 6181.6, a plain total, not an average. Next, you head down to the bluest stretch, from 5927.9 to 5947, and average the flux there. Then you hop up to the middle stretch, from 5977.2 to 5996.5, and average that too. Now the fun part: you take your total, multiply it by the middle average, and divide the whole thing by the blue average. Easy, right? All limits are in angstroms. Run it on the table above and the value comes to 79.5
